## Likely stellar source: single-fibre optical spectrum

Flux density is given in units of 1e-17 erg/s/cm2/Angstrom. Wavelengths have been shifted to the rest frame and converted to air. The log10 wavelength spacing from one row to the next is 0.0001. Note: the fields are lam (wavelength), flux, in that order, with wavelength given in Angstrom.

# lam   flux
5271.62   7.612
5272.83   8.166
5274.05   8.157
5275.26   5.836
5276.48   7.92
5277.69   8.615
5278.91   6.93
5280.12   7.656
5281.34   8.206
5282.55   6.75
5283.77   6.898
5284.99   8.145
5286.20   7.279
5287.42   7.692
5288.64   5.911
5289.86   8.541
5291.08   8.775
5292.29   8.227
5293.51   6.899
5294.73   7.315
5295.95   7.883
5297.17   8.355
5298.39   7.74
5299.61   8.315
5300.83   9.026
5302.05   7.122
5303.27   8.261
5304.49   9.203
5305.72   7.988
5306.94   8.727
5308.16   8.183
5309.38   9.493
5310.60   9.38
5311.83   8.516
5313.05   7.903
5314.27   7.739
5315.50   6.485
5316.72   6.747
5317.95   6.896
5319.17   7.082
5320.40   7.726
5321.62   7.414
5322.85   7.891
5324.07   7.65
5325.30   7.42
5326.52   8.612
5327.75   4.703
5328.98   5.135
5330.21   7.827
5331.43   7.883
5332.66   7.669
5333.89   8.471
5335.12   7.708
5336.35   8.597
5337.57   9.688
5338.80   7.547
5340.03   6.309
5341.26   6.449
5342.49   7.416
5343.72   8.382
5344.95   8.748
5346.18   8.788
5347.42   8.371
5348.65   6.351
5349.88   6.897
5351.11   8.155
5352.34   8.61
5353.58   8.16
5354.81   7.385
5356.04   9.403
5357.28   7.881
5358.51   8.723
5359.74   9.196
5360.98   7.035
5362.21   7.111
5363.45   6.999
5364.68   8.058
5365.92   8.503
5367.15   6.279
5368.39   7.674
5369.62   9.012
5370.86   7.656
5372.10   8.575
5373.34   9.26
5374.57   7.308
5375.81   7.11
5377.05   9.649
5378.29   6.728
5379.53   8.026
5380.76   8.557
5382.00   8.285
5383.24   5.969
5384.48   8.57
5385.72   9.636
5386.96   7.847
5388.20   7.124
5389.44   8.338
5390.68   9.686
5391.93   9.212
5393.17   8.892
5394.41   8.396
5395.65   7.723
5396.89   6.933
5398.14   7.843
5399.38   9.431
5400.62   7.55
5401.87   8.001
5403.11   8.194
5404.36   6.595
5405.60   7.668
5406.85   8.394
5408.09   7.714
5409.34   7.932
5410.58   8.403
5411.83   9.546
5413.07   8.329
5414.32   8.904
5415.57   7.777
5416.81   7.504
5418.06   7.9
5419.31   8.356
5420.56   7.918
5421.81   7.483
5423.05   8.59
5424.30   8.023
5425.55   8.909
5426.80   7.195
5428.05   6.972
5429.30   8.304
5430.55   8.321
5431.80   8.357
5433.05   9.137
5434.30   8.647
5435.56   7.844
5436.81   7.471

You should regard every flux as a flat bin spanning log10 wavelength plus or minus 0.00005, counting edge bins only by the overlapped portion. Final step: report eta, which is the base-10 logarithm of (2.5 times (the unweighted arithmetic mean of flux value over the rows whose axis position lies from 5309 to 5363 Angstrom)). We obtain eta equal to 1.29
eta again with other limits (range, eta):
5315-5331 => 1.25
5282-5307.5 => 1.29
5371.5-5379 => 1.31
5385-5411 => 1.31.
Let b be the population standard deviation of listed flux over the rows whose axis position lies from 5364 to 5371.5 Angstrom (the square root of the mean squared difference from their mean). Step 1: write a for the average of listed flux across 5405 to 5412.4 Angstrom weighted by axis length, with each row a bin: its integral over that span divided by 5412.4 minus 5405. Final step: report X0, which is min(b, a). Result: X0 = 0.85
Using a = 8.27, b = 0.9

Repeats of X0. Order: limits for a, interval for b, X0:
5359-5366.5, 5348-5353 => 0.91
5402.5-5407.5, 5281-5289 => 0.76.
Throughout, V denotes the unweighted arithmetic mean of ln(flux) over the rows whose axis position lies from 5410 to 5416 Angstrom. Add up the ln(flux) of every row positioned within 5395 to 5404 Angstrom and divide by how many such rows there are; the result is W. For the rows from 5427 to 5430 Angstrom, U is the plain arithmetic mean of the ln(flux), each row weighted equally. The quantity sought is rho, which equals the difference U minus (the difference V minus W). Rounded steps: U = 2.03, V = 2.15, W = 2.07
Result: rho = 1.95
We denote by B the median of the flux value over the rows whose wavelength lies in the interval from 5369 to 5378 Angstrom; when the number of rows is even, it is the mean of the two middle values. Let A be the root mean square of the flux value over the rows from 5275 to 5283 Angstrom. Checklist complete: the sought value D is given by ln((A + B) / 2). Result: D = 2.08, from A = 7.47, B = 8.6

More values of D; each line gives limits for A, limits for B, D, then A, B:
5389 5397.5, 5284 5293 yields 2.12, 8.50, 8.1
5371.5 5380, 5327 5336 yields 2.07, 8.16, 7.7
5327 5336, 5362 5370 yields 2.01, 7.19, 7.7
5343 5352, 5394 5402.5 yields 2.07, 8.00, 7.8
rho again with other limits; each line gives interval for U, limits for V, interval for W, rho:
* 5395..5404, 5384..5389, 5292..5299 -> 2.00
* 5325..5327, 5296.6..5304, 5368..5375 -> 2.09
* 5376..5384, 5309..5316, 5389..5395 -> 2.13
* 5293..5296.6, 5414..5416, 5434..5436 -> 1.98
